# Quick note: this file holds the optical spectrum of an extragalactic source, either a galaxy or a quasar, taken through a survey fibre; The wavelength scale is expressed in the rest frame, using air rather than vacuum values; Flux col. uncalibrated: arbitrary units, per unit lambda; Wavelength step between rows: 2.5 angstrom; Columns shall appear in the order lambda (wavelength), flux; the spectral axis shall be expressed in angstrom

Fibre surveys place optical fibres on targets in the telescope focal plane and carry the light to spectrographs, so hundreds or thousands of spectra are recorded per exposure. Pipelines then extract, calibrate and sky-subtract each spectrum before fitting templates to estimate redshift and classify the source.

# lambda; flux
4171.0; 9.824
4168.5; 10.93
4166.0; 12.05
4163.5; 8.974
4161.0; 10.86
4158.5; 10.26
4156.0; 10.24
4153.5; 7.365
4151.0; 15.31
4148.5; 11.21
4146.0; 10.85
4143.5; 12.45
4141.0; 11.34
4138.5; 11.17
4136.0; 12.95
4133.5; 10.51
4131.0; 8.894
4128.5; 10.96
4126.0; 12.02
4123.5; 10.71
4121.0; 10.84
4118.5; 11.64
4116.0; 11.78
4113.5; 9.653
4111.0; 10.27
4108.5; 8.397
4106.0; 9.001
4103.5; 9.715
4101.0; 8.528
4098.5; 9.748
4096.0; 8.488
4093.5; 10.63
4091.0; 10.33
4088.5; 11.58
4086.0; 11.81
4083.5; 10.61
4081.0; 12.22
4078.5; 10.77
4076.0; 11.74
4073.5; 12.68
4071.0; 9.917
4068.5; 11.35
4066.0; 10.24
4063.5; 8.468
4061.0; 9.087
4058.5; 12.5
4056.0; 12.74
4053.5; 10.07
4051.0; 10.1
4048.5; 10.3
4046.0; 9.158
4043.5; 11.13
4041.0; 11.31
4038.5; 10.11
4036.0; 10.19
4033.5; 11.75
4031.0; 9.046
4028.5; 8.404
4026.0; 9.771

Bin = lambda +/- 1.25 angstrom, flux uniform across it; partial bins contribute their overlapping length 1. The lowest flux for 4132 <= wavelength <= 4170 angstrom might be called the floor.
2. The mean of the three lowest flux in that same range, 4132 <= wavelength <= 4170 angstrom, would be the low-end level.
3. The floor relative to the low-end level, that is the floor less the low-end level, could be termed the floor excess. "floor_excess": -1.5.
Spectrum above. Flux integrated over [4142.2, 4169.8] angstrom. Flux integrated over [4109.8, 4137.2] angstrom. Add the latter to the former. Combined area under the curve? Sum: 602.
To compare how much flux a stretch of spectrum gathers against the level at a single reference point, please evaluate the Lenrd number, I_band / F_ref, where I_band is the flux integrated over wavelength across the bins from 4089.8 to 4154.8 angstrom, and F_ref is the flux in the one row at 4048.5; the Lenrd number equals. 67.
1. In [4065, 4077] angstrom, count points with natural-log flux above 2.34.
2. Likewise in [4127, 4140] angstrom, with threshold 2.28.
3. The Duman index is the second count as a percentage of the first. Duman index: 133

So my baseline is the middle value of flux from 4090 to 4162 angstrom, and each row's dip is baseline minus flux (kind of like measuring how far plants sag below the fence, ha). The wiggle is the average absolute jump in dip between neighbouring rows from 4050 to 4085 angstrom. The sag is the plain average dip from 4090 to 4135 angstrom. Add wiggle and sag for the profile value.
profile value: 2.0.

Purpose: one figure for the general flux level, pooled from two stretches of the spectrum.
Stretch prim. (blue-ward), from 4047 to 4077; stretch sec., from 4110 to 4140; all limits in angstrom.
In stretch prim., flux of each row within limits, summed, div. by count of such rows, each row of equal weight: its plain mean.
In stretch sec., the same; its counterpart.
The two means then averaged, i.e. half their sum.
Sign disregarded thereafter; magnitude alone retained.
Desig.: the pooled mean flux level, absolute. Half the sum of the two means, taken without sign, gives 10.9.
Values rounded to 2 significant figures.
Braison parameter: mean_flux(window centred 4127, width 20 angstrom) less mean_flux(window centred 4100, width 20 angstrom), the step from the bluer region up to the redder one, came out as 1.7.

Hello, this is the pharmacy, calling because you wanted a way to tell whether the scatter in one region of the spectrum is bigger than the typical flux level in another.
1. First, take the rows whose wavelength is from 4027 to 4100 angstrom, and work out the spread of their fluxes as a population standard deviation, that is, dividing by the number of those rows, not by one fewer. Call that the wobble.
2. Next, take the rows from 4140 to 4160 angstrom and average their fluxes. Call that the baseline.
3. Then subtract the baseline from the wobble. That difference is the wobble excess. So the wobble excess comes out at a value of -9.9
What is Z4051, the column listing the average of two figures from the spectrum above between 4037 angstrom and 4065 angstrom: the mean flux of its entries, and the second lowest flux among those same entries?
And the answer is 9.77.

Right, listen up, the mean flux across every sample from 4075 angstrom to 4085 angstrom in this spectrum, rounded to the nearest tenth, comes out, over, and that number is 11.3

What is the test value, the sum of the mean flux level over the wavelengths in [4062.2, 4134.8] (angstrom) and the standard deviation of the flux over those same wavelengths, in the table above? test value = 11.7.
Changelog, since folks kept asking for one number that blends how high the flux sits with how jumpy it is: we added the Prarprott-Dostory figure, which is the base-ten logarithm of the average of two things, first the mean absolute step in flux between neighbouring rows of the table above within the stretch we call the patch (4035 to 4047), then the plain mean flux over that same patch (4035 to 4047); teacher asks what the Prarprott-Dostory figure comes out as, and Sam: 0.75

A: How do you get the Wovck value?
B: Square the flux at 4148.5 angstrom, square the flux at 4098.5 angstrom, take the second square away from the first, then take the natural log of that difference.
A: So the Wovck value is 3.42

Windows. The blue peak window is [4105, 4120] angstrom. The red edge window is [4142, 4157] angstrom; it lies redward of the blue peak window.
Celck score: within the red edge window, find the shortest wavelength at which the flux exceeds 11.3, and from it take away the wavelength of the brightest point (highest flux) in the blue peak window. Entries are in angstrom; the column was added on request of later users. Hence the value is 27.5 angstrom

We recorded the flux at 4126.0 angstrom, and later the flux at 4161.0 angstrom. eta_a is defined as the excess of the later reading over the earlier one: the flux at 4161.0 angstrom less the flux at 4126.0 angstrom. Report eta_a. -1.2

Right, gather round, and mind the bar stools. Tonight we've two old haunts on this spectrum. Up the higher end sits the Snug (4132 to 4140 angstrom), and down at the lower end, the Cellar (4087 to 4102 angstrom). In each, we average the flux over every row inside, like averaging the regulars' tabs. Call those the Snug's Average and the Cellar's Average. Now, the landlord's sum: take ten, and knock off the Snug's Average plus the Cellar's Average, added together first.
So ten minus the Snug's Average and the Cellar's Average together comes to -11.4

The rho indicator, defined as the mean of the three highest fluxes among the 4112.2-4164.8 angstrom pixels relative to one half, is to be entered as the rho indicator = 27.1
